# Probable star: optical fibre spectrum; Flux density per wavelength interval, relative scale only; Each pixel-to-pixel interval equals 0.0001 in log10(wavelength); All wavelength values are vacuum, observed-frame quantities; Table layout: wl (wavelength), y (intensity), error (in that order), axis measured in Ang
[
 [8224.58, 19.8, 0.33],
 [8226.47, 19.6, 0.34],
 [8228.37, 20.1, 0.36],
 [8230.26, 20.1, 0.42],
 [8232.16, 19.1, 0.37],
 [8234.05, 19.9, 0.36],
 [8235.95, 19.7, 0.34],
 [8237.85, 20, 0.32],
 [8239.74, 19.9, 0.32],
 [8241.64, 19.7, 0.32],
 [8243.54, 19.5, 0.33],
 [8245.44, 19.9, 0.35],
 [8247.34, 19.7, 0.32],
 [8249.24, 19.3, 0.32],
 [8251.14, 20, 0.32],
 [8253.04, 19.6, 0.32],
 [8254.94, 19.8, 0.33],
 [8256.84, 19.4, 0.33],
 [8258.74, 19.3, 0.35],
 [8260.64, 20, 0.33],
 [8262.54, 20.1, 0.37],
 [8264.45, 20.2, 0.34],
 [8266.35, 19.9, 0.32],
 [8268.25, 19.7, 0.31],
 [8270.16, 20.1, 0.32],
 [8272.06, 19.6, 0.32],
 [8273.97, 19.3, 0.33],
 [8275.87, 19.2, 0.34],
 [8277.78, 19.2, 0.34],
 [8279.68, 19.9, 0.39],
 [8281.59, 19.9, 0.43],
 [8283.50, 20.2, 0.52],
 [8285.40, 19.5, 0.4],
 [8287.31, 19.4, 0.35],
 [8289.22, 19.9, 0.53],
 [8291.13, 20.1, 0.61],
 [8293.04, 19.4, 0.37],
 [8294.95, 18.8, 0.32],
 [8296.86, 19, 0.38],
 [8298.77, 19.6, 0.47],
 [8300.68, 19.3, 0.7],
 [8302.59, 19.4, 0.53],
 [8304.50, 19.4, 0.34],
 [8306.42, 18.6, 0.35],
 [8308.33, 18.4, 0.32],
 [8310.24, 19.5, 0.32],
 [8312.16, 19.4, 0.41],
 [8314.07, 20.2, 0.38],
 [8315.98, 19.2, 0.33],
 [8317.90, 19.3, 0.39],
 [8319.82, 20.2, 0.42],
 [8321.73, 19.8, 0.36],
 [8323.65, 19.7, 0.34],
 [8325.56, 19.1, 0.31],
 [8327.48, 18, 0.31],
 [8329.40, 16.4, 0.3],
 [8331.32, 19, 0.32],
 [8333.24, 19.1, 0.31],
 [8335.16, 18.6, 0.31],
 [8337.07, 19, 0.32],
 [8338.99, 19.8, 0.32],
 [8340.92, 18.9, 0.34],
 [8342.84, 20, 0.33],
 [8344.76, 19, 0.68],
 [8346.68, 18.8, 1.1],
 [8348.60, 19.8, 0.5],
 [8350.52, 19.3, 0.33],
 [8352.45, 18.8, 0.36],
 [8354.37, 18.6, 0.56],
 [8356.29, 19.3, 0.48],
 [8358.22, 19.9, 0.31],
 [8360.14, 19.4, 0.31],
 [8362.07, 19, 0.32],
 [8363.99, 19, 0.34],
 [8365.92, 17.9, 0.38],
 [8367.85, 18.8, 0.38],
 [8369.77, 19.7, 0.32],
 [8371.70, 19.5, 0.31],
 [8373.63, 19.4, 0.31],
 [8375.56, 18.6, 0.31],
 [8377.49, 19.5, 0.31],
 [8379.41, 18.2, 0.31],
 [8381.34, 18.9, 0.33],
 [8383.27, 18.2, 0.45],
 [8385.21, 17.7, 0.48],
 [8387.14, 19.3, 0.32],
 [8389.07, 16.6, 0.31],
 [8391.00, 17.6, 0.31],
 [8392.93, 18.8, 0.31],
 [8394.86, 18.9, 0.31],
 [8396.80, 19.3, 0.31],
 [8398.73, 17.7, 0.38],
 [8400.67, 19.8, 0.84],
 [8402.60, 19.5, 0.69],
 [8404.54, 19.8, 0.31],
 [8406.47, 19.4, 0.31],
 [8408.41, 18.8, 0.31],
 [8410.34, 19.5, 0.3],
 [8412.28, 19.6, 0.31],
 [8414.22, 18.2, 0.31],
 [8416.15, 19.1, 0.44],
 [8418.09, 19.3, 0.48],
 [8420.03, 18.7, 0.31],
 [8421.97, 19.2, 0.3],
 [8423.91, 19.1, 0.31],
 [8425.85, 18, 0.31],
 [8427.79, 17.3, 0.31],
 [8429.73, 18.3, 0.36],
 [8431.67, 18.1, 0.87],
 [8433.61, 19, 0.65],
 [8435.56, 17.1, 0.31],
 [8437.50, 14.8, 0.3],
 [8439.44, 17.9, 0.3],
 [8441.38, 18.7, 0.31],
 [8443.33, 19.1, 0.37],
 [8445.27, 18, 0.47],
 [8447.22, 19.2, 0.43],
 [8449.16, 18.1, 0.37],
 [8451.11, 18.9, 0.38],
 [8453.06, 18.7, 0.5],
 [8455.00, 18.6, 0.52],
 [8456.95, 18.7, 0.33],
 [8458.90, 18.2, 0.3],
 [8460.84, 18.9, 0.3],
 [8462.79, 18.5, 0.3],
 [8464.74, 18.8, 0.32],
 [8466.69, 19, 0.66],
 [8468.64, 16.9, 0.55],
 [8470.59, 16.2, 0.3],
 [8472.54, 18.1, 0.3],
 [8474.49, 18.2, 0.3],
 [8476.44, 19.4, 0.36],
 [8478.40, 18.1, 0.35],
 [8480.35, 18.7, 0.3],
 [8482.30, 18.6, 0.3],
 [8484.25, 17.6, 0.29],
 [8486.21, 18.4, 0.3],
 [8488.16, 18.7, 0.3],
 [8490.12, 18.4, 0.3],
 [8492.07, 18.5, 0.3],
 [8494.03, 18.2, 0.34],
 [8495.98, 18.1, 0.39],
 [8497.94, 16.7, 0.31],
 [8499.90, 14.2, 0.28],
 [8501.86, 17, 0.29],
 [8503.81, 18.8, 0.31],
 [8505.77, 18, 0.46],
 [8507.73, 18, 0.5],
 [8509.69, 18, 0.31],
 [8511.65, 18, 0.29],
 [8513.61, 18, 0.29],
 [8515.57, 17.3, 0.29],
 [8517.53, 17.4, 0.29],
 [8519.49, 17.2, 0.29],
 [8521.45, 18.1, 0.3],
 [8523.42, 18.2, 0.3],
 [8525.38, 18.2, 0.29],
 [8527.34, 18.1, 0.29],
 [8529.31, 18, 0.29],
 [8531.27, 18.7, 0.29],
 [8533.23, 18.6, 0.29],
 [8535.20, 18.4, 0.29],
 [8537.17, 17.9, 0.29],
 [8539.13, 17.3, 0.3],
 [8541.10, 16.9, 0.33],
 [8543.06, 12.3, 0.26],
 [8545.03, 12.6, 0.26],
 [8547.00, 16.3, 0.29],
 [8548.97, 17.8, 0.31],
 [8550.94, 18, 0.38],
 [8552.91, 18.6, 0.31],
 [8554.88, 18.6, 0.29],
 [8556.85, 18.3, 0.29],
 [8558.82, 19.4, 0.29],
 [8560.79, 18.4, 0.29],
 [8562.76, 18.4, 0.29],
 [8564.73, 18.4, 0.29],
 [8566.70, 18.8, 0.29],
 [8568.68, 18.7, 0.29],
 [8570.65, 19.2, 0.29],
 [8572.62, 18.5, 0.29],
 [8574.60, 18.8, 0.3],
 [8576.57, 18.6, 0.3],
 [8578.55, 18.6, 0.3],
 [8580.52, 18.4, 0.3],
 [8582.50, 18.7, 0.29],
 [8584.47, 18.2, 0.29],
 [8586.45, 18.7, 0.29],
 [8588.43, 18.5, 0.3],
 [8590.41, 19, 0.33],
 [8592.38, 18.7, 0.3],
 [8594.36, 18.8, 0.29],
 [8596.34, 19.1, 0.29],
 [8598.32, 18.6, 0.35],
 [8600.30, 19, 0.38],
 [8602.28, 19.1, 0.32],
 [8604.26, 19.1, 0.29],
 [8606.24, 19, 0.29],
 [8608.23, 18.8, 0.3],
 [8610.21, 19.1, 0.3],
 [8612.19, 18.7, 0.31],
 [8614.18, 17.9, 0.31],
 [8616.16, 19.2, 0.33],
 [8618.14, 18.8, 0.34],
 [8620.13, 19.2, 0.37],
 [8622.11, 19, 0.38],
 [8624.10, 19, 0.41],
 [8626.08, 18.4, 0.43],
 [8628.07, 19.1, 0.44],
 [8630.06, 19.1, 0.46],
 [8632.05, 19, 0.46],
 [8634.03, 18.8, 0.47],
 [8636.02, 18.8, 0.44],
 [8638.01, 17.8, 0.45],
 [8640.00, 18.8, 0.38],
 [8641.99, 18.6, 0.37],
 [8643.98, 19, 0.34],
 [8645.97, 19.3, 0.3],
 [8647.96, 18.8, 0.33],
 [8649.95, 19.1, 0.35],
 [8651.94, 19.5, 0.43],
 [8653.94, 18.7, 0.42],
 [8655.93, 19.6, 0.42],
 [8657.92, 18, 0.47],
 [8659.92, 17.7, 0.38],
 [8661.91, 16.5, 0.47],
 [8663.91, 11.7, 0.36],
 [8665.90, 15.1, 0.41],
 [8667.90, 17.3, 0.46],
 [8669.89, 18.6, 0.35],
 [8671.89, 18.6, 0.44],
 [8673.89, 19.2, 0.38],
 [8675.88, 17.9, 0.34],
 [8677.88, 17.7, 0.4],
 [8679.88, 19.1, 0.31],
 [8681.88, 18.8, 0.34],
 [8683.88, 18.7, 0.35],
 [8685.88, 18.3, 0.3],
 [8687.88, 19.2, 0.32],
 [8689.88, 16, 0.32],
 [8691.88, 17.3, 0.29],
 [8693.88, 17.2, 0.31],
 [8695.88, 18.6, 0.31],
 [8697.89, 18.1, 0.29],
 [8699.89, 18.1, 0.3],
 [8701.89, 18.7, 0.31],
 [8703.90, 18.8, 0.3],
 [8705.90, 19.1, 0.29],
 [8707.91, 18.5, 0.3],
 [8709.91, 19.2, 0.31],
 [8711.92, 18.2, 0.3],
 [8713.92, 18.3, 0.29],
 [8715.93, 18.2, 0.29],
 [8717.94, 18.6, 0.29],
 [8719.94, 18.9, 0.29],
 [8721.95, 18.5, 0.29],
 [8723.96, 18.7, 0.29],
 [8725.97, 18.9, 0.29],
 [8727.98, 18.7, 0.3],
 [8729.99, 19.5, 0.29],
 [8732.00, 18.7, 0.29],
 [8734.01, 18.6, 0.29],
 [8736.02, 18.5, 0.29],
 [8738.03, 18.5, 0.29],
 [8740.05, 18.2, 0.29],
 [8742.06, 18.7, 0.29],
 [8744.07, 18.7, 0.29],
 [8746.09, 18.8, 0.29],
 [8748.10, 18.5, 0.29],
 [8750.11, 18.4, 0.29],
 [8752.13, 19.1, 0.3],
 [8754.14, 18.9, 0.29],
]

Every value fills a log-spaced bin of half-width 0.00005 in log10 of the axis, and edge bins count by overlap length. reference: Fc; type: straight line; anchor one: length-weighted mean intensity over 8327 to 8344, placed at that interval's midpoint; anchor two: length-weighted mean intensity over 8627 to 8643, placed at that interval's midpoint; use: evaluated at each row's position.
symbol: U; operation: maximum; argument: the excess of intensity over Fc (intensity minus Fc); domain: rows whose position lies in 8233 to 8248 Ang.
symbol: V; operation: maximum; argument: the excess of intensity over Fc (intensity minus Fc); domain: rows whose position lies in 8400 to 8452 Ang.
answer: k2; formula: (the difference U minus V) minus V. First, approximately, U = 1.2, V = 1.0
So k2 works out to -0.9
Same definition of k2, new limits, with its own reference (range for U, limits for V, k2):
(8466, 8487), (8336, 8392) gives -1.8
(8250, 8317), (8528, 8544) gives 1.5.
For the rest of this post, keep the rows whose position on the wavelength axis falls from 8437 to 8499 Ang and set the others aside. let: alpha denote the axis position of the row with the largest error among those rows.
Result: 8466.69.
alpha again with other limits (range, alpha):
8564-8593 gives 8590.41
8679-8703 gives 8683.88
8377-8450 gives 8431.67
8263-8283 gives 8281.59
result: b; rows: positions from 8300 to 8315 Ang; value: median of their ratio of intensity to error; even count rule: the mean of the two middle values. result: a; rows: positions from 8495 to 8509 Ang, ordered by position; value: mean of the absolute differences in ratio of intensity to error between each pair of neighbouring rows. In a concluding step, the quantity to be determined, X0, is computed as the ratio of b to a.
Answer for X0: 7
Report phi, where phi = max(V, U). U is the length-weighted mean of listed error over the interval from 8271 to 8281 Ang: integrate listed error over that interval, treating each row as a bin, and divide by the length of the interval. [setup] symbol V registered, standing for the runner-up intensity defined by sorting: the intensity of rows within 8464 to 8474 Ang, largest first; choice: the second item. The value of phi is 18.8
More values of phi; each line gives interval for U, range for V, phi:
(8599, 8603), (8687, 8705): 18.8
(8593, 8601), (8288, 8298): 19.9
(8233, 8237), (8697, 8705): 18.7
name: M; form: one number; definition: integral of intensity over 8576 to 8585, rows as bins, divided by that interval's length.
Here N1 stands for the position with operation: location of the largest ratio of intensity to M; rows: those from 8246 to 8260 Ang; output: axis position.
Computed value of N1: 8251.14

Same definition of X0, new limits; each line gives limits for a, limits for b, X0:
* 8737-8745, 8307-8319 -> 60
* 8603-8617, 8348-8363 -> 31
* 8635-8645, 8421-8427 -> 13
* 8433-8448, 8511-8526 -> 6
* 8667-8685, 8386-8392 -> 6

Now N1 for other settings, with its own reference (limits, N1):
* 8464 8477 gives 8476.44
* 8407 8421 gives 8412.28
